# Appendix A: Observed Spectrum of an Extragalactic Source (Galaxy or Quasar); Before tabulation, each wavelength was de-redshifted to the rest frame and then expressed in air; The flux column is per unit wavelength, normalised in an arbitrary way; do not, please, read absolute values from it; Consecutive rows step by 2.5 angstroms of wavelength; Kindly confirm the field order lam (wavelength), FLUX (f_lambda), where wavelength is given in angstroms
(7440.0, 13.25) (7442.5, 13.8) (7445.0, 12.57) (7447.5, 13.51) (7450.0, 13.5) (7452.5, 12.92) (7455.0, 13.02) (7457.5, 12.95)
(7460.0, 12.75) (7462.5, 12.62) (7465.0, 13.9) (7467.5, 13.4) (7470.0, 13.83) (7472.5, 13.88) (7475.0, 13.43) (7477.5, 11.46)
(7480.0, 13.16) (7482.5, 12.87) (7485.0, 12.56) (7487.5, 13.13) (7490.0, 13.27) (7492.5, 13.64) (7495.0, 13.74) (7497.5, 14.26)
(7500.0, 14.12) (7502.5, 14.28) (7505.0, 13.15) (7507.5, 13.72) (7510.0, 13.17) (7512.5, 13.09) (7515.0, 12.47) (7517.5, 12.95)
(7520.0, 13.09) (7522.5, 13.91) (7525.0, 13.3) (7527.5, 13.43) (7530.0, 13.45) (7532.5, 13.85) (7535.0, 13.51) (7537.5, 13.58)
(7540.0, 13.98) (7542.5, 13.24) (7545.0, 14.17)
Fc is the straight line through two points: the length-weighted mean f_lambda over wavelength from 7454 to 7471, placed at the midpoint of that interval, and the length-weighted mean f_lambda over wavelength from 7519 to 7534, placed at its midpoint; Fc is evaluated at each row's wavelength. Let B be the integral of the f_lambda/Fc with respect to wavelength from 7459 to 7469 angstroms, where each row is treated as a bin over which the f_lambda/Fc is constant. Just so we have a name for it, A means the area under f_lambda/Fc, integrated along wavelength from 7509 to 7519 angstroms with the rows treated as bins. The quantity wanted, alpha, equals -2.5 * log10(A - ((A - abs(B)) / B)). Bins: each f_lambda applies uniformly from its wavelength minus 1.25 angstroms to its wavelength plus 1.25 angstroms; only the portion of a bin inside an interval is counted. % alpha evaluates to -2.46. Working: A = 9.6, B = 10.0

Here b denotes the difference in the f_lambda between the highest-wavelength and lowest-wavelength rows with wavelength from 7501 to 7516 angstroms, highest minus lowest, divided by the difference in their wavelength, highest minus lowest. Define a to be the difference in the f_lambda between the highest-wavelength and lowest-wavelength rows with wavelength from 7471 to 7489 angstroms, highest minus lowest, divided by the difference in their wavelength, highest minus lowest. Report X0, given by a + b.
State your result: -0.19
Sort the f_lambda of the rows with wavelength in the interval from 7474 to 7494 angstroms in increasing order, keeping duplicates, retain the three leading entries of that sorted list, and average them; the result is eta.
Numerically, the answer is 12.3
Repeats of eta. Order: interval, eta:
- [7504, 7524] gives 12.8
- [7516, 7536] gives 13.1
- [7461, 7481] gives 12.4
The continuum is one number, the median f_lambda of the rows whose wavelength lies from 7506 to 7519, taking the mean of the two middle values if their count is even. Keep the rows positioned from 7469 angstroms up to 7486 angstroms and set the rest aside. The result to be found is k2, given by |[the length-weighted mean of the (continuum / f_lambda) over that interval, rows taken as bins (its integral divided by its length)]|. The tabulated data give 1.01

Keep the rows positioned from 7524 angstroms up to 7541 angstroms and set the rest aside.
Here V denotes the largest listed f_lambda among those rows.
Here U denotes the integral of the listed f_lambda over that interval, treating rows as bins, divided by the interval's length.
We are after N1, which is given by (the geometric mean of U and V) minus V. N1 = -0.20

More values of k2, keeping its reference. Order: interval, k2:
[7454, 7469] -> 1.00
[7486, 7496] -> 0.98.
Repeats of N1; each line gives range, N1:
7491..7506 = -0.21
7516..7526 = -0.31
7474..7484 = -0.37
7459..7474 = -0.25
